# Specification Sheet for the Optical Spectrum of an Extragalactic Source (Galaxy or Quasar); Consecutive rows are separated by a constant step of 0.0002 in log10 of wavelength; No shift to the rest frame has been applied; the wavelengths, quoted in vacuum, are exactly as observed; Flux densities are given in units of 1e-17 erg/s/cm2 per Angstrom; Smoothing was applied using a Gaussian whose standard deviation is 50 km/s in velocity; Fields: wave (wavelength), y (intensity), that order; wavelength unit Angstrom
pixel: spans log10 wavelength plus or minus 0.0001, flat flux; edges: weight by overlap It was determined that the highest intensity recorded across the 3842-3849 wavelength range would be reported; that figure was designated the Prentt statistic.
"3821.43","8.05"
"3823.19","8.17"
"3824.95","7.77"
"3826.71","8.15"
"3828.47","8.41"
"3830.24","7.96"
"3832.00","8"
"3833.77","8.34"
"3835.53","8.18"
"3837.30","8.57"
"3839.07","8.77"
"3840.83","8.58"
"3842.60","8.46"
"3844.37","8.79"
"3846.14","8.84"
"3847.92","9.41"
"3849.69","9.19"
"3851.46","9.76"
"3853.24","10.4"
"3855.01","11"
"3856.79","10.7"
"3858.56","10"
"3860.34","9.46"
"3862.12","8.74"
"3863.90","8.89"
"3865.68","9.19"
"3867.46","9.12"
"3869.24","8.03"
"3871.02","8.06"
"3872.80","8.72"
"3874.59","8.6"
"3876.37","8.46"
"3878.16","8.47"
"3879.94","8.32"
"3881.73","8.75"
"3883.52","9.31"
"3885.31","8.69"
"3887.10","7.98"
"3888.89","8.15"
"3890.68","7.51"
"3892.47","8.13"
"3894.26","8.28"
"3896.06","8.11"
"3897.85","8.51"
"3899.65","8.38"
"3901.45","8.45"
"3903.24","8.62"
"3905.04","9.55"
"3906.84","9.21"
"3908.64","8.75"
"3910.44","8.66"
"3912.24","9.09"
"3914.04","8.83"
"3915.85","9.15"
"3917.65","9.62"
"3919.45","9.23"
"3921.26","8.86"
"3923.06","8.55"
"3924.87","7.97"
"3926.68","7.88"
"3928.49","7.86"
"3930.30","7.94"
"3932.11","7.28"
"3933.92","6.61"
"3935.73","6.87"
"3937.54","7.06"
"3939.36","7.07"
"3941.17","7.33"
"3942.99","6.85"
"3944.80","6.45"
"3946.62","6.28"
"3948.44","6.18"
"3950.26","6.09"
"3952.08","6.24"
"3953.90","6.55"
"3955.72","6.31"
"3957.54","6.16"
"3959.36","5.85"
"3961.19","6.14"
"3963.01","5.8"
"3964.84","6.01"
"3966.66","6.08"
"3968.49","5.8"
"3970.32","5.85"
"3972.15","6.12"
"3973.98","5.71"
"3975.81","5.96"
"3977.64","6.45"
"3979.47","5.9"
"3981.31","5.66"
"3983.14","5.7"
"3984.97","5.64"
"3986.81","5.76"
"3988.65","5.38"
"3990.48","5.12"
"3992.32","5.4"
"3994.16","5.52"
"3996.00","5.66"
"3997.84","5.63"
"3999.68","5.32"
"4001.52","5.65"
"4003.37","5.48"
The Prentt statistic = 9.41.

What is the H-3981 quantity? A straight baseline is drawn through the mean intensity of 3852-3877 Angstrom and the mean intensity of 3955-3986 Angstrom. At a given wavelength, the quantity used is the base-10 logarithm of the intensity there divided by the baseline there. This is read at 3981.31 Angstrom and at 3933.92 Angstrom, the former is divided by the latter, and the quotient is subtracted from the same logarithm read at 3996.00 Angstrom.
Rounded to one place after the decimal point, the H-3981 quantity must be 0.2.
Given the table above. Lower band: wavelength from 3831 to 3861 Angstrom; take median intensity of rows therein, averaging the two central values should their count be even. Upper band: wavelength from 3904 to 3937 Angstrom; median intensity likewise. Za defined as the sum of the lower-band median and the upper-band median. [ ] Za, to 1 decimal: 17.5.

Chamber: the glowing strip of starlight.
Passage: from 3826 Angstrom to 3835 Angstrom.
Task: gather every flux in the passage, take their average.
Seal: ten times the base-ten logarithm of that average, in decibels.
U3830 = 9.12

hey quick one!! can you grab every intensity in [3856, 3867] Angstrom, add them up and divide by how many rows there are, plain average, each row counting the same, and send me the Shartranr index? 9.5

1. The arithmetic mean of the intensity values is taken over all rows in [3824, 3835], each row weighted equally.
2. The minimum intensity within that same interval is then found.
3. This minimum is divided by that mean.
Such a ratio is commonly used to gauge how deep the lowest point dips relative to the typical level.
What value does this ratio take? 0.96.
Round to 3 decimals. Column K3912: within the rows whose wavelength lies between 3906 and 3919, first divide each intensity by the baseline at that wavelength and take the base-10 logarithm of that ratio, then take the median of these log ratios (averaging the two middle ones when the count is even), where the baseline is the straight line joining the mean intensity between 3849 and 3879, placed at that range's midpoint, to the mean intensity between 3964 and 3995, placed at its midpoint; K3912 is 0.064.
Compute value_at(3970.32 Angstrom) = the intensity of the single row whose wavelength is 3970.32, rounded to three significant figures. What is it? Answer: 5.85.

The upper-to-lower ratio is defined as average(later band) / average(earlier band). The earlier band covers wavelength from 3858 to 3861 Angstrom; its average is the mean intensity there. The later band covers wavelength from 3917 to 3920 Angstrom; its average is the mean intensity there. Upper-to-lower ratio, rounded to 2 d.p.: 0.97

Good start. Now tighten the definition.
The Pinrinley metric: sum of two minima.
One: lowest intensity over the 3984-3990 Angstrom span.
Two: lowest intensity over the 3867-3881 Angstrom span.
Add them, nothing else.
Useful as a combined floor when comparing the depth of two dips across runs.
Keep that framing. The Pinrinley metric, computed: 13.4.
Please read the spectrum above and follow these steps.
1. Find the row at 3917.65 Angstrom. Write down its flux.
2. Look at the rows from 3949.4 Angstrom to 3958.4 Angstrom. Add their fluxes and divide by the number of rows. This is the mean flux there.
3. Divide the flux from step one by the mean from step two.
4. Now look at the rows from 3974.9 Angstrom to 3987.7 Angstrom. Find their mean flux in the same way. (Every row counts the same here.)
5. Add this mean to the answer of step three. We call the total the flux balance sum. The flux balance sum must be 7.4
